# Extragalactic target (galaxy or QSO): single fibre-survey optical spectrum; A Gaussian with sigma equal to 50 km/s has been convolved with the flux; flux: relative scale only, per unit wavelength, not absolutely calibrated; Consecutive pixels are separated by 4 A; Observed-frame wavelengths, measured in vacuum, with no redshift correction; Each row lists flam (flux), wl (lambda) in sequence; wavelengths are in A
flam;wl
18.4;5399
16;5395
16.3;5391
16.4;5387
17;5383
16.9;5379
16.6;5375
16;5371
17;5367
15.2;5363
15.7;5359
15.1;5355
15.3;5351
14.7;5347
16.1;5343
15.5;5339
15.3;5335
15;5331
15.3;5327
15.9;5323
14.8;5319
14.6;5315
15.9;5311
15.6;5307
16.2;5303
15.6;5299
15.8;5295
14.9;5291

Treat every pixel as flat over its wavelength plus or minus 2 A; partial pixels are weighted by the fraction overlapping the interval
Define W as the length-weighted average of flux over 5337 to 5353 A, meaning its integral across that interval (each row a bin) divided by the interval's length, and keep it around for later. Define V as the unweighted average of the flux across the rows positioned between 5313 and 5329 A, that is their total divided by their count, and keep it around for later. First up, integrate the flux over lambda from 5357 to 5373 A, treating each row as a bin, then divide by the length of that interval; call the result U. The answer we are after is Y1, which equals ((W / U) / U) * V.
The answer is 0.91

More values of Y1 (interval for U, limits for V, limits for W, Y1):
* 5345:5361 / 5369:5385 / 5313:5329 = 1.09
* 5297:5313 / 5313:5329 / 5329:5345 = 0.94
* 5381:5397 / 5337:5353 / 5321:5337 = 0.88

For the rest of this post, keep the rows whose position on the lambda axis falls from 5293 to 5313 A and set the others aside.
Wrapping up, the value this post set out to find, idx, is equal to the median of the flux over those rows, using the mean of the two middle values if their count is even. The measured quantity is 15.8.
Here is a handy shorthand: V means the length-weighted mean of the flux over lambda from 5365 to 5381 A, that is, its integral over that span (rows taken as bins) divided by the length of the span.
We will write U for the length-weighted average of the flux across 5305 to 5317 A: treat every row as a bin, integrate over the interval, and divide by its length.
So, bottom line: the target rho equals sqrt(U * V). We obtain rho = 16.0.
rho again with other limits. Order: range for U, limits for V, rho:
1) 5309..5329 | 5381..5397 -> 15.9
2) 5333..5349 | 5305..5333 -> 15.3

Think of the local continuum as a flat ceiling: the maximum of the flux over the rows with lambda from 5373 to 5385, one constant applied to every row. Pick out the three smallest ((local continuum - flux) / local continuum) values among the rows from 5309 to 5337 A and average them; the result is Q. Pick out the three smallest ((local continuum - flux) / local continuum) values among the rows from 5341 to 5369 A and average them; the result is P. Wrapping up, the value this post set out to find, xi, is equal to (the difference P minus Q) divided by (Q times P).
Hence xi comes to -10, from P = 0.043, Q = 0.076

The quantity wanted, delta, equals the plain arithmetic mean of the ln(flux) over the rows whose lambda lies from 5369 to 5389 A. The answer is 2.81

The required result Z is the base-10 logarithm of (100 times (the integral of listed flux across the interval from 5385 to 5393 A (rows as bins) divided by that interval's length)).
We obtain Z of 3.21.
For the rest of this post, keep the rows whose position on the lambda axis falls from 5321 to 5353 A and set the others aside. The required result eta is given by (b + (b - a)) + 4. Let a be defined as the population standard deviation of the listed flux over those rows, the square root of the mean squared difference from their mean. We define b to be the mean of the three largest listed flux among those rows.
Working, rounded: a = 0.42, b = 15.83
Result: 35.2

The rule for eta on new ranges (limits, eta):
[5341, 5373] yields 36.1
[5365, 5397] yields 37.5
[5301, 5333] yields 35.5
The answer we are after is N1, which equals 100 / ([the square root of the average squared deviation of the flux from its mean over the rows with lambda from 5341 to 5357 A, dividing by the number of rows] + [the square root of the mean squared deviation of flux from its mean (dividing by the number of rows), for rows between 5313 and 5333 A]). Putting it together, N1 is 104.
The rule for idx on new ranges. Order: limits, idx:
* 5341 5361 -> 15.3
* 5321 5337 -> 15.3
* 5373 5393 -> 16.6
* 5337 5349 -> 15.5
